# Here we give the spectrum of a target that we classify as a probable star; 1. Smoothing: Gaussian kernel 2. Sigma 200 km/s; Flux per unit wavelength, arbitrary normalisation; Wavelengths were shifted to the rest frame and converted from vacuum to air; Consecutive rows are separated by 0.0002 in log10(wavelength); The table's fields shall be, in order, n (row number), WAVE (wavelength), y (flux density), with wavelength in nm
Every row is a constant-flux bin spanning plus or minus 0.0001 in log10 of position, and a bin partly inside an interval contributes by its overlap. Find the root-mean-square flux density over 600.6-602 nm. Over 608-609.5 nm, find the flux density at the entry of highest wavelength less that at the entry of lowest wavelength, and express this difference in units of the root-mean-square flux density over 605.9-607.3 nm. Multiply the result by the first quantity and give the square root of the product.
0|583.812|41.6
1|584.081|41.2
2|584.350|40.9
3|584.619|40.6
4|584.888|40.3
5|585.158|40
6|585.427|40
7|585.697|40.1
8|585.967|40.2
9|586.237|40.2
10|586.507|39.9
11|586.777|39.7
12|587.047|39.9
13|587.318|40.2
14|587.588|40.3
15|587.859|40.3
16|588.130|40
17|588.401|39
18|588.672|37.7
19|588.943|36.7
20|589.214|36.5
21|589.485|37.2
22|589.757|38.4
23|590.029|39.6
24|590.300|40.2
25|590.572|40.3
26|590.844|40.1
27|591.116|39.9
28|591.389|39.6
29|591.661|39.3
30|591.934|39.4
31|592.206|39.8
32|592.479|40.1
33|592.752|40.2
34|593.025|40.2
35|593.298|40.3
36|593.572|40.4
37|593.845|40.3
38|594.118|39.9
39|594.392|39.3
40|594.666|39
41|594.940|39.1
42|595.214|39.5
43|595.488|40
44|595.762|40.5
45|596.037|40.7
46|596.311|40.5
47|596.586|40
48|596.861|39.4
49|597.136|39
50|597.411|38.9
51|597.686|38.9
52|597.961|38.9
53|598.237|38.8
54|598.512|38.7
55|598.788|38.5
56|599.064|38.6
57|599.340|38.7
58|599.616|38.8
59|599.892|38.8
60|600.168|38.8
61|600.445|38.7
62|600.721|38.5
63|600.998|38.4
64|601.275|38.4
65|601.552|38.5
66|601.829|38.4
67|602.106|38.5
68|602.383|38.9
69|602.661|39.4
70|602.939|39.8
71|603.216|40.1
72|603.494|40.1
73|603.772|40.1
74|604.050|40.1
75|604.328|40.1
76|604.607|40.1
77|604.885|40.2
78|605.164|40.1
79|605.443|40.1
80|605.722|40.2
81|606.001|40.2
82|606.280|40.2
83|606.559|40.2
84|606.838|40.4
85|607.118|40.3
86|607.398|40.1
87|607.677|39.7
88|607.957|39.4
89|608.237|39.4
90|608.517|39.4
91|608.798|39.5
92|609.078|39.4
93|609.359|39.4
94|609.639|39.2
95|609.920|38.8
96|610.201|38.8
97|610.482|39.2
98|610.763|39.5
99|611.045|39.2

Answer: 0.0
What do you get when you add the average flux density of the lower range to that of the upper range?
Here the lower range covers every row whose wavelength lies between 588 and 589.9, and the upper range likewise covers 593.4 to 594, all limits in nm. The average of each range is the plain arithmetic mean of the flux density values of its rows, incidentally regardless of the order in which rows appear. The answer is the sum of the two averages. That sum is 78.3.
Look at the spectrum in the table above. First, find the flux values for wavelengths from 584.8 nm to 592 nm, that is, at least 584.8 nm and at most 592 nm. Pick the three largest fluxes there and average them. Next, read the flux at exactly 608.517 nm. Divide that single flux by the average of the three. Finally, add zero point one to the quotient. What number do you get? 1.08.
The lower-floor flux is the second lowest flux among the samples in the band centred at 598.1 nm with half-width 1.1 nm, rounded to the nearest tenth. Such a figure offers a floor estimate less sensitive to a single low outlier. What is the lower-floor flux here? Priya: 38.6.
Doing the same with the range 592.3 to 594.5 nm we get 39.9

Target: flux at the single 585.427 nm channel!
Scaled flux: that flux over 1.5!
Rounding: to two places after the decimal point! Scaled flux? 26.67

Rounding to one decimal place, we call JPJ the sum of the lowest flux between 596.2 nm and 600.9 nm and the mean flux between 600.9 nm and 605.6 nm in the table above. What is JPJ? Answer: 78.0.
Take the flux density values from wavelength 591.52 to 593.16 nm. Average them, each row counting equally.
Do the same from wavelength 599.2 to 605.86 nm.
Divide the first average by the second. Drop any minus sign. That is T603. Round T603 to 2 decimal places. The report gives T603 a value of 1.01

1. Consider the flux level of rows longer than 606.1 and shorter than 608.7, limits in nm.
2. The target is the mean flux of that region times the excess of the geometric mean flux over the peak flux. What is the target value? -20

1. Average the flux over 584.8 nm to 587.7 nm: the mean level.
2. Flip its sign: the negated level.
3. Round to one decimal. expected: -40.1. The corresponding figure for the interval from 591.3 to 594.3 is -40.0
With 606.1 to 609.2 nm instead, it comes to -39.8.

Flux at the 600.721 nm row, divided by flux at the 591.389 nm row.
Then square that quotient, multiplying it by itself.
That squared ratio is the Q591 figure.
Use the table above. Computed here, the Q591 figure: 0.95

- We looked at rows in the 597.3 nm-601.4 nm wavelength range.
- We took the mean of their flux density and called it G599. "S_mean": 38.7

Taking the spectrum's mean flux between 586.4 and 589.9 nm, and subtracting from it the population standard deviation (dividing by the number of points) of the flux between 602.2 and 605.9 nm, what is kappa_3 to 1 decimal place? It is 38.5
